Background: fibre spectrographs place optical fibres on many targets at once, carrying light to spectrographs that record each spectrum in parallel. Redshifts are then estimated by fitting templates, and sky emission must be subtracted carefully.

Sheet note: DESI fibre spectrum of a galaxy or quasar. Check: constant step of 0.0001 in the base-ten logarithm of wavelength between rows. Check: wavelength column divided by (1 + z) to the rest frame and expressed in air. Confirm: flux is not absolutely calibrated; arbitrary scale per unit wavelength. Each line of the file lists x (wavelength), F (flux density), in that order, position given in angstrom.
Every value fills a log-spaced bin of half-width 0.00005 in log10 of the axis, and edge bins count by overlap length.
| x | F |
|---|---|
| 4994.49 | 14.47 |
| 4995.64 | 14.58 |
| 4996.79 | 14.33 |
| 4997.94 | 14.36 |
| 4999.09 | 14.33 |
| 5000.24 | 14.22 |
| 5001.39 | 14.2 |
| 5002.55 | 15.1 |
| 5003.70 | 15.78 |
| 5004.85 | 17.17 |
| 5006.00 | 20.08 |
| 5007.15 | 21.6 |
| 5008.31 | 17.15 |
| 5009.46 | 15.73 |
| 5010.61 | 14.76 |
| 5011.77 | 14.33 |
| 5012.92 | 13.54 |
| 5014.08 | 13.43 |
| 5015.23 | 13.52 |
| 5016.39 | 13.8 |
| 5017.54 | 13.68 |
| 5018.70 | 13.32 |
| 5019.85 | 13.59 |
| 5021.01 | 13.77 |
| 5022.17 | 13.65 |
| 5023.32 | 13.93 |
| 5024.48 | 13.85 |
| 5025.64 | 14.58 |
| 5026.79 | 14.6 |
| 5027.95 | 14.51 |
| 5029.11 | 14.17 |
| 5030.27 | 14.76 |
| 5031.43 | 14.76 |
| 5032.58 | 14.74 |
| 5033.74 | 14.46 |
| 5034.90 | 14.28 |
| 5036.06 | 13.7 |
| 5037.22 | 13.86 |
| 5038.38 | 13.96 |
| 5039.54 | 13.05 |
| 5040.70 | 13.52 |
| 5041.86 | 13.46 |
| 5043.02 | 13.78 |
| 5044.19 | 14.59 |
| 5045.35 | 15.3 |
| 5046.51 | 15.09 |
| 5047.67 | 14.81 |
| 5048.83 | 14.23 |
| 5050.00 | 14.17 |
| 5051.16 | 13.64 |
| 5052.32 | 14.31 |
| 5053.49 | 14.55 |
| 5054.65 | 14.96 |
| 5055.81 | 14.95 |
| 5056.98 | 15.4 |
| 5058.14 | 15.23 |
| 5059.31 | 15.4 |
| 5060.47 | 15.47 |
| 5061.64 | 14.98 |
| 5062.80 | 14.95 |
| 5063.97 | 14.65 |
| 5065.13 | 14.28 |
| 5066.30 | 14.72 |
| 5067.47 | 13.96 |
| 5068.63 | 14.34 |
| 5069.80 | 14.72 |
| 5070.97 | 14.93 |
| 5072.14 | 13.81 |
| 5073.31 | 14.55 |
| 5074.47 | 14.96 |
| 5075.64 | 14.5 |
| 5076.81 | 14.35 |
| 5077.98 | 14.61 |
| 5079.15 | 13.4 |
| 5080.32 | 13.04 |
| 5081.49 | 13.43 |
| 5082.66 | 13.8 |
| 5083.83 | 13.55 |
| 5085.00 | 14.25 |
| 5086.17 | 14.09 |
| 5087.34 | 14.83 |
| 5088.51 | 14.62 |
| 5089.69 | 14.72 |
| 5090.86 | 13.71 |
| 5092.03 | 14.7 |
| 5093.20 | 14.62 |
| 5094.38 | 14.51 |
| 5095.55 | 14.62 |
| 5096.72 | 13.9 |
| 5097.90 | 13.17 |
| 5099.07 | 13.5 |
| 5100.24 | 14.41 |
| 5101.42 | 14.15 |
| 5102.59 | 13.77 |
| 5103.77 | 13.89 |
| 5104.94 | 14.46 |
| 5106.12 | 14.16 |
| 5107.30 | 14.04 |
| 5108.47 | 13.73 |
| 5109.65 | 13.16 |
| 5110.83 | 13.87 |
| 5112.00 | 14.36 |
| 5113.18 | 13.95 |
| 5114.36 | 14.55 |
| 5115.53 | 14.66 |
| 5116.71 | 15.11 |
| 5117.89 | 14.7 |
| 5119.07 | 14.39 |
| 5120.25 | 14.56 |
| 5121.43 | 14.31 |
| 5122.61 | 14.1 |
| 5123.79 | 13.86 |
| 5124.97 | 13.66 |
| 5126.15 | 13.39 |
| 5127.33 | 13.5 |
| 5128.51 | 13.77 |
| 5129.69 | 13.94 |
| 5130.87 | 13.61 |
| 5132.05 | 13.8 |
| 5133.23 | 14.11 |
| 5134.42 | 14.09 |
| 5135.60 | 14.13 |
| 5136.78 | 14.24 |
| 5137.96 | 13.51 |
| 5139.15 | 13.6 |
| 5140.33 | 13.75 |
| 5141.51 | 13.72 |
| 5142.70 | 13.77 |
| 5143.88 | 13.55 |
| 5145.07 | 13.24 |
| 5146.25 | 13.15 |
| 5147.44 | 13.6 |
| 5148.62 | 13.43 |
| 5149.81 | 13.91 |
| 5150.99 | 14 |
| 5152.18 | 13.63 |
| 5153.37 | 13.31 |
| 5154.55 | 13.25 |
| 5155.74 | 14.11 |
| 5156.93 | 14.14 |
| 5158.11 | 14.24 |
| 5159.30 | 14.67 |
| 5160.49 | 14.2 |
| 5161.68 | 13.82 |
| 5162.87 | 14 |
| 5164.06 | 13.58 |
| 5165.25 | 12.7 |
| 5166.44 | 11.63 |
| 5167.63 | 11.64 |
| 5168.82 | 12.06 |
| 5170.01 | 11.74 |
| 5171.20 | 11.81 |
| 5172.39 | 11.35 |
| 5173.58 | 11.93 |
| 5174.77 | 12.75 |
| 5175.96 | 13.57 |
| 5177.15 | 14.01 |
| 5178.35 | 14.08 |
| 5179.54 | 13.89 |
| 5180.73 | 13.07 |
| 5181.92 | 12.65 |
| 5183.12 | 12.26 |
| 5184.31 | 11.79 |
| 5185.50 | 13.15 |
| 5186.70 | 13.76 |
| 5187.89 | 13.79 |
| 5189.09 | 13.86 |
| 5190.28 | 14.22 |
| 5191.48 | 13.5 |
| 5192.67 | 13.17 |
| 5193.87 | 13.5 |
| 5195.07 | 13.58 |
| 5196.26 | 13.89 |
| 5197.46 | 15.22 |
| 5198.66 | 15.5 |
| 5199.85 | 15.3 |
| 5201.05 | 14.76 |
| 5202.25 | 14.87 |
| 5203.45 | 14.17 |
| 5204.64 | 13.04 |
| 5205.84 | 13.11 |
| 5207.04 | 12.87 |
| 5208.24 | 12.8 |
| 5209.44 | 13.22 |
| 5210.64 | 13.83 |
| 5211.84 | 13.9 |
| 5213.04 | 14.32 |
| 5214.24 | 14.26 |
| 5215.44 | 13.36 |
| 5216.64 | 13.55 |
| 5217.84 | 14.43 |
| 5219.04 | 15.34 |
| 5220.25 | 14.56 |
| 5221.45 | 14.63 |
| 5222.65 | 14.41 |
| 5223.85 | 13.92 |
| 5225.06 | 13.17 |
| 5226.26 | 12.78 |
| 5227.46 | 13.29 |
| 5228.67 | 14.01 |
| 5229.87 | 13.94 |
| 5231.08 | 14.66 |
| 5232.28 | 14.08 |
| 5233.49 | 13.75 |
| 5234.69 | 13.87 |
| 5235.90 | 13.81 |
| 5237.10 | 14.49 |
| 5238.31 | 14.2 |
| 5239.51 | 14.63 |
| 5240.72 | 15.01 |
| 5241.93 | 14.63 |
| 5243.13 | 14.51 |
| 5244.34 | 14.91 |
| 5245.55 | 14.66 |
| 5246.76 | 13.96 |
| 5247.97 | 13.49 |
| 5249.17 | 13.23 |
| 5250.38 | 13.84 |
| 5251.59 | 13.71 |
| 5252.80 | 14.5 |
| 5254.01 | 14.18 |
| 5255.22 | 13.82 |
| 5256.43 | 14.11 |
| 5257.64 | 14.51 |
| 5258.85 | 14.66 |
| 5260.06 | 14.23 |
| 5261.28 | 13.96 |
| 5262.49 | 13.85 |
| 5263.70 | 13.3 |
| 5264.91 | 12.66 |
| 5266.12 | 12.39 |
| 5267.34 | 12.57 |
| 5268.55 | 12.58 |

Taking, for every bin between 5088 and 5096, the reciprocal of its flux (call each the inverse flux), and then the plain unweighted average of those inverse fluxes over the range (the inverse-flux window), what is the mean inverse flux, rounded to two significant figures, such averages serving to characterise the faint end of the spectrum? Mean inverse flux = 0.069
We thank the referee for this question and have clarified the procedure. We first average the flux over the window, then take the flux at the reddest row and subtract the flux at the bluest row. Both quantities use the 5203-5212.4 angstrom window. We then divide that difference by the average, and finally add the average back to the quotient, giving 13.3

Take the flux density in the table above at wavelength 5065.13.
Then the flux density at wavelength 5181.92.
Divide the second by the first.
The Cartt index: 0.89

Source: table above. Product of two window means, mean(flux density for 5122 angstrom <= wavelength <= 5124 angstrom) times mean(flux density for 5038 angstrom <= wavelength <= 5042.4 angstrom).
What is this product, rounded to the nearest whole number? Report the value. 189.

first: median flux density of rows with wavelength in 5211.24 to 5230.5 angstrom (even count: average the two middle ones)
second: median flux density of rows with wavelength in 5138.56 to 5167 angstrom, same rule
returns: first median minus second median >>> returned 0.3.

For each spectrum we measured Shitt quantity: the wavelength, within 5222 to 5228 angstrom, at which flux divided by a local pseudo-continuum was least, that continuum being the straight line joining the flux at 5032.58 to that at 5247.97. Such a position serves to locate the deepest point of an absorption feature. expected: 5226.26 angstrom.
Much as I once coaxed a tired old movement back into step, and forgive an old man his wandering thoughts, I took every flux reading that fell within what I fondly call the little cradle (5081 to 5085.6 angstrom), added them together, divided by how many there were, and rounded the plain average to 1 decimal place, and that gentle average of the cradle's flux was 13.8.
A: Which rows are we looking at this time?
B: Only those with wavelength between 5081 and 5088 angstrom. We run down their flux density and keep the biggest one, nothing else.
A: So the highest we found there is 14.83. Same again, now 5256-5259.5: 14.66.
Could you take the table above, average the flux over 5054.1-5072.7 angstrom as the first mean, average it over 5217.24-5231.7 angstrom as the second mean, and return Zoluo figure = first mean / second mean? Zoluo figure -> 1.05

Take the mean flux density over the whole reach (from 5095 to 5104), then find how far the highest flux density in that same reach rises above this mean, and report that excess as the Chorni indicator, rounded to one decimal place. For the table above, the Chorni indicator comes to 0.7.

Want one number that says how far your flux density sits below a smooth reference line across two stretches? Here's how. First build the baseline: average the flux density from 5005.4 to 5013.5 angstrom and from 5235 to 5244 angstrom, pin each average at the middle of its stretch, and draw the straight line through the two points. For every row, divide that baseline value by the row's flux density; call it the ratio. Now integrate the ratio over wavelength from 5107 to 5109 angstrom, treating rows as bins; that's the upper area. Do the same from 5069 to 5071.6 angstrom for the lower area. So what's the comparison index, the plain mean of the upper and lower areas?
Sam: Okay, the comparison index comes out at 2.6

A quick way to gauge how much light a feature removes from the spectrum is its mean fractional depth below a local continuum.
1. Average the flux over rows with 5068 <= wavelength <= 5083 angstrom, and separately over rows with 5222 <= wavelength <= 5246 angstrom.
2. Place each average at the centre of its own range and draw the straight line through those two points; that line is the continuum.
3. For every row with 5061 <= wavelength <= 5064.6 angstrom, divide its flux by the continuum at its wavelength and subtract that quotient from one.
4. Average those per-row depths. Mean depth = -0.05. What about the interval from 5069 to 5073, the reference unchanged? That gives -0.02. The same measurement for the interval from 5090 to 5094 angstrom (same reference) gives -0.01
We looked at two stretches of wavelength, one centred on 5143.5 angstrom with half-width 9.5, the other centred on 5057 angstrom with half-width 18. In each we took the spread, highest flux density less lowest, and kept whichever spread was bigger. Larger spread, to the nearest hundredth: 2.42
